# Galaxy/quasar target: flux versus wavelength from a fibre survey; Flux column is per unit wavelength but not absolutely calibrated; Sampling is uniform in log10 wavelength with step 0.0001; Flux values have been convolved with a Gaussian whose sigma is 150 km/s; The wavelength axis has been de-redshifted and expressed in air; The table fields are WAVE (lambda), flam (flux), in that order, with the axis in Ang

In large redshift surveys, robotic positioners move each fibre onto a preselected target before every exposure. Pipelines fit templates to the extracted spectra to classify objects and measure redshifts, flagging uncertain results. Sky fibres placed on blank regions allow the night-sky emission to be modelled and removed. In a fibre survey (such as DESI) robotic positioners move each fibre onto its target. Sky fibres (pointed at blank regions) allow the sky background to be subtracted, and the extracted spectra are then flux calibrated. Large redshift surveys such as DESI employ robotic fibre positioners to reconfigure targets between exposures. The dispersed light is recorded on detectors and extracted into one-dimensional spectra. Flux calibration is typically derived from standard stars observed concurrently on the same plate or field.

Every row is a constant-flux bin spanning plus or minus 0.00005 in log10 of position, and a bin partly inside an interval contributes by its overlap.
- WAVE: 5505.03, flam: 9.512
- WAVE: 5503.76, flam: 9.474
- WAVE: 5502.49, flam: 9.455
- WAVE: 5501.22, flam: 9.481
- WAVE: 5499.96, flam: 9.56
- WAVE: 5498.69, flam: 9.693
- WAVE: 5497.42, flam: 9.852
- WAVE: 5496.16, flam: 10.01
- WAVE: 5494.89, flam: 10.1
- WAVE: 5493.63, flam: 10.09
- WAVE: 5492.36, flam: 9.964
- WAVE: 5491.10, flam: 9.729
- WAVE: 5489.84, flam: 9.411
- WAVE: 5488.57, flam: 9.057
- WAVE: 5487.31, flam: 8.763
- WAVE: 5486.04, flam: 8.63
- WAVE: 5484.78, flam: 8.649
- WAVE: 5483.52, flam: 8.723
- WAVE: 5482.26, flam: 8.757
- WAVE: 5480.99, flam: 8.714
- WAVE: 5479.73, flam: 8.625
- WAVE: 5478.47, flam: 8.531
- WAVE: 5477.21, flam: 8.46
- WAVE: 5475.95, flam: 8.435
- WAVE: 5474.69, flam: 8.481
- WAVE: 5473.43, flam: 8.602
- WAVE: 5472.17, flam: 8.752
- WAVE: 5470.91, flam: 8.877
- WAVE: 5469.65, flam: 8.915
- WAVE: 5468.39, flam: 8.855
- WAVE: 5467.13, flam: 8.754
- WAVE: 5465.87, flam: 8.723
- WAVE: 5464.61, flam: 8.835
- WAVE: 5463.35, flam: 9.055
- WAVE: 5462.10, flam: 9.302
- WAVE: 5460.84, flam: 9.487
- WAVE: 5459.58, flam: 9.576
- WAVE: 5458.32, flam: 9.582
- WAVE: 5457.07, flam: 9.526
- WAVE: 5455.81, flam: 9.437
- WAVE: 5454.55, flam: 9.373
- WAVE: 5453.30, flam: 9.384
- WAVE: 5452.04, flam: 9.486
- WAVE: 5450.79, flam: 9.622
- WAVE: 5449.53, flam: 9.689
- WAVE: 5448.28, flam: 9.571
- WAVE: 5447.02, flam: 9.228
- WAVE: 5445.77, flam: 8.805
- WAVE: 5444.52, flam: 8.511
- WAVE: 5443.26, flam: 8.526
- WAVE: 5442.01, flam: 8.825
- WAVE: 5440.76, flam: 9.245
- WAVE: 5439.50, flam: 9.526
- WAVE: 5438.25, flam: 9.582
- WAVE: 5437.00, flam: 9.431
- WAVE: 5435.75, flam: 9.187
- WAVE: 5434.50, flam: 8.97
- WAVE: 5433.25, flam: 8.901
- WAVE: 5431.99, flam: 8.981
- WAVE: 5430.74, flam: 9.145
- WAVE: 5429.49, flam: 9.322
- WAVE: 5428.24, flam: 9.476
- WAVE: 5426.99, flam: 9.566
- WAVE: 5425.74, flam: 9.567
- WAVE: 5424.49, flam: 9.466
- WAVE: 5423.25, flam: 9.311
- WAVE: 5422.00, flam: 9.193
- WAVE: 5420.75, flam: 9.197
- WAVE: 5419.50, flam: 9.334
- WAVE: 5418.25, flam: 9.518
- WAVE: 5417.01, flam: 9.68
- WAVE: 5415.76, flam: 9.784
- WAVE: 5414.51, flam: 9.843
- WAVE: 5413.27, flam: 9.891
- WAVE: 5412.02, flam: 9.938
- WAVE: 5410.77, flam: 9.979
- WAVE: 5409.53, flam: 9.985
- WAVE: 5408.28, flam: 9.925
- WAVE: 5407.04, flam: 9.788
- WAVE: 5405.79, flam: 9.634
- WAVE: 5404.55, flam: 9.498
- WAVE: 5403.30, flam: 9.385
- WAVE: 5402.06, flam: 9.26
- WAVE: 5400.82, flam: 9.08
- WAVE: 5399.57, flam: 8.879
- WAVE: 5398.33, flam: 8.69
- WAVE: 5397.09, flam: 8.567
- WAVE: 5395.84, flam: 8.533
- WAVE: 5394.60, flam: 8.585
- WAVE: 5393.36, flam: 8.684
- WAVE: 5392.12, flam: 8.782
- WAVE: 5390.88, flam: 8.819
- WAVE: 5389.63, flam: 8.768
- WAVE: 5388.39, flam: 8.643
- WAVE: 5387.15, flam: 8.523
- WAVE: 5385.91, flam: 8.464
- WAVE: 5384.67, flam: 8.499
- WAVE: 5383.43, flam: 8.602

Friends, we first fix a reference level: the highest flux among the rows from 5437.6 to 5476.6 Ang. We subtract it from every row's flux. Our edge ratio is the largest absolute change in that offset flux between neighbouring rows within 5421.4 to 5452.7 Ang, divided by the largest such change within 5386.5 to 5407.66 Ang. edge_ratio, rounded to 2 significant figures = 2.1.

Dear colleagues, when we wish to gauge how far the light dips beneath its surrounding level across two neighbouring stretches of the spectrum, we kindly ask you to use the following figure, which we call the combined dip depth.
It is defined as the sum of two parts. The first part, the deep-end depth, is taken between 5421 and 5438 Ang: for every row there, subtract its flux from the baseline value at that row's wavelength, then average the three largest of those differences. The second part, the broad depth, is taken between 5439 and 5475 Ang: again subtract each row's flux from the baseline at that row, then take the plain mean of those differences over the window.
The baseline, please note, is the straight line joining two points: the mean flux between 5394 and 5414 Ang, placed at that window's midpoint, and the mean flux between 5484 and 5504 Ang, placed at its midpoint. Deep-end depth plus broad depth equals 0.8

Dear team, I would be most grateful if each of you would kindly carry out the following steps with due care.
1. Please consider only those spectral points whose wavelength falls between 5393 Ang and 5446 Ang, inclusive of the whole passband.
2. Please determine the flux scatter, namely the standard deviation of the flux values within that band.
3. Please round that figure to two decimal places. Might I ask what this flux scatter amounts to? 0.44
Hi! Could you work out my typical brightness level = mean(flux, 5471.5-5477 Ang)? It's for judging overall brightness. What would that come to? 8.6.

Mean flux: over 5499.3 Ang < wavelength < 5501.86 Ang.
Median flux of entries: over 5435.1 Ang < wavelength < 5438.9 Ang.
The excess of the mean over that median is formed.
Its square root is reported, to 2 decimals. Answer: 0.30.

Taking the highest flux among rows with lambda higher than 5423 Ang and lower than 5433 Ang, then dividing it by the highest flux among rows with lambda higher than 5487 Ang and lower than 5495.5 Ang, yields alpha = 0.95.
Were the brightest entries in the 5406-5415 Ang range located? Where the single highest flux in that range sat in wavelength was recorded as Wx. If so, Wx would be 5409.53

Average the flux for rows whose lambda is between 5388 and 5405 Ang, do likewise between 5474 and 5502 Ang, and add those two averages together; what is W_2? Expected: 18.0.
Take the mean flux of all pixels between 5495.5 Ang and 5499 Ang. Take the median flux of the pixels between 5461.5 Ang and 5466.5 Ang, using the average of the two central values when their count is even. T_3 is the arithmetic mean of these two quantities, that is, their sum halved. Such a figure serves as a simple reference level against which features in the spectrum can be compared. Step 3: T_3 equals 9.40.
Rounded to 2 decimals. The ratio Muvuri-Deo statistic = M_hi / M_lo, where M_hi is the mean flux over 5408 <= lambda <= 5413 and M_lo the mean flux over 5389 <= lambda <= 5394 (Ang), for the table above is 1.14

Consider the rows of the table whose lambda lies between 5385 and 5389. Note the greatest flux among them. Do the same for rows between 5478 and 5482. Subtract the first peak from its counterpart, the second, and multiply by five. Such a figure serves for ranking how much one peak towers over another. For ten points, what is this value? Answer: 0.4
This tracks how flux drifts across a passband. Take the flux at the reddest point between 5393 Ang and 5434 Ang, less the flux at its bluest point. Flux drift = 0.22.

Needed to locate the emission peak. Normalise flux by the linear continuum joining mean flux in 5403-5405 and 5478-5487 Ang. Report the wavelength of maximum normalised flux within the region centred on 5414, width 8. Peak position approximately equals 5410.77 Ang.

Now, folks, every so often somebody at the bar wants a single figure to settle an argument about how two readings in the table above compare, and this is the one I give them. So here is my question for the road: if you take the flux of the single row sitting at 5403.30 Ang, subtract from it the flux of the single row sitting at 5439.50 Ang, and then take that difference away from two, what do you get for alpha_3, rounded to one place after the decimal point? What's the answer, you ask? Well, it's 2.1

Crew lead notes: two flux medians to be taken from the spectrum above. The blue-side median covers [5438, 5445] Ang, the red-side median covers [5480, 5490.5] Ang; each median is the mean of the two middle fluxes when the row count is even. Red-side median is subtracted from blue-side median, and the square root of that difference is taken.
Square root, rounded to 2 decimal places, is 0.54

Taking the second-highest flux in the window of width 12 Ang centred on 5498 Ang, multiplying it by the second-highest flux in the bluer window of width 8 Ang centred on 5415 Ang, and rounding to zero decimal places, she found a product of 100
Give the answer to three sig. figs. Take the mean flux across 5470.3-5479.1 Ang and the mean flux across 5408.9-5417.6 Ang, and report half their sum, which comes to 9.23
